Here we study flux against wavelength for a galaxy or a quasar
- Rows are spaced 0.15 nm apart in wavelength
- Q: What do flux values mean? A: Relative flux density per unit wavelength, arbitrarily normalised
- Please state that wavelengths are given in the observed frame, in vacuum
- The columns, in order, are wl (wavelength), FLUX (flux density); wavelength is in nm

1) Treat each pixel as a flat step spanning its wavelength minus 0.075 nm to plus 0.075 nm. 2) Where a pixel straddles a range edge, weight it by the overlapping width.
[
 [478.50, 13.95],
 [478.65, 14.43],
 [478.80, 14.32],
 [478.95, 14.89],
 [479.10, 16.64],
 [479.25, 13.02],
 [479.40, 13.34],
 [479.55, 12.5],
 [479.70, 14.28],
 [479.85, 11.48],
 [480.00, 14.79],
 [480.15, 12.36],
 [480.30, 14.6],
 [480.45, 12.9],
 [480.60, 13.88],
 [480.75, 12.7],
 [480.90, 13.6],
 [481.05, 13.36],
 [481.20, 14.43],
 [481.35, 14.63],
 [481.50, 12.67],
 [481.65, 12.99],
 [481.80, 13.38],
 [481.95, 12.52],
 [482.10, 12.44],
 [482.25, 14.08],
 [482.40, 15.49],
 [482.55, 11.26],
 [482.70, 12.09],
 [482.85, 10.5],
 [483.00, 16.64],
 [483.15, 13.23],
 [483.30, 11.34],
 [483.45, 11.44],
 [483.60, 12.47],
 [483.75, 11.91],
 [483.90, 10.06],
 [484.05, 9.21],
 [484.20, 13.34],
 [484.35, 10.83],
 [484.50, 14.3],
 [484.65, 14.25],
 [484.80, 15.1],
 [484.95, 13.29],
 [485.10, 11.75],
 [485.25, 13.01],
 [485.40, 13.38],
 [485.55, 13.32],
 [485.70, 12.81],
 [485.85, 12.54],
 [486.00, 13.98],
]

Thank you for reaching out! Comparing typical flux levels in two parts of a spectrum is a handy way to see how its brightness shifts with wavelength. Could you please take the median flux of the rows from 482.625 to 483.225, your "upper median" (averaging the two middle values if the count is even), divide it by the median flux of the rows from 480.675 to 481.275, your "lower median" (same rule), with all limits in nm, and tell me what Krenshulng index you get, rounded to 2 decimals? 0.94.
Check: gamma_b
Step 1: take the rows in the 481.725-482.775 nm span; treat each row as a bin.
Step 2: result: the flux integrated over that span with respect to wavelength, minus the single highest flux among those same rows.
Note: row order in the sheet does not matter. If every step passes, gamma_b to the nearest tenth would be -1.8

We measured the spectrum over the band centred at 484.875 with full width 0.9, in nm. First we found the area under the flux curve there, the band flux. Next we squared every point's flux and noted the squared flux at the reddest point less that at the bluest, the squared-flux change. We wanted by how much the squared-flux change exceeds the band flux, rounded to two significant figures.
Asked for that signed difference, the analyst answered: -47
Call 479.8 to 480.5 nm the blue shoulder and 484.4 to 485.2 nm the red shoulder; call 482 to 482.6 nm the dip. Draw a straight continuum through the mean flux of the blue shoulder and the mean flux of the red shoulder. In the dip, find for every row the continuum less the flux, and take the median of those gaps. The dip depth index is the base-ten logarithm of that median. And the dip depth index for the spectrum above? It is -0.7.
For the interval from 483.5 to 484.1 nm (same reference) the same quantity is 0.4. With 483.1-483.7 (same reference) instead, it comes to 0.2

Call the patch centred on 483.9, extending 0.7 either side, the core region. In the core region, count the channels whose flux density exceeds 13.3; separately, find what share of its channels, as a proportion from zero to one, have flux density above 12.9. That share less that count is -1.8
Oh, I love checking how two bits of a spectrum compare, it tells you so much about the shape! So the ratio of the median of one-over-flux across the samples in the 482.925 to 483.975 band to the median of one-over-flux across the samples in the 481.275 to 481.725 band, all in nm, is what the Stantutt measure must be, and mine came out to 1.09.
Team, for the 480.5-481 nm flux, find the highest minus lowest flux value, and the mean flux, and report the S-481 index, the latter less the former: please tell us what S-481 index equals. 12.2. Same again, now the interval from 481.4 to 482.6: 8.9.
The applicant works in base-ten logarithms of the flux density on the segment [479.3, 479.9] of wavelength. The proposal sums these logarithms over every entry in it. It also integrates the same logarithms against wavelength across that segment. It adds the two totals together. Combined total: 5.10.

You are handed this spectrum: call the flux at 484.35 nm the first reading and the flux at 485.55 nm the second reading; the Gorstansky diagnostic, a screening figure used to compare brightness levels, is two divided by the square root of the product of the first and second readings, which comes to 0.167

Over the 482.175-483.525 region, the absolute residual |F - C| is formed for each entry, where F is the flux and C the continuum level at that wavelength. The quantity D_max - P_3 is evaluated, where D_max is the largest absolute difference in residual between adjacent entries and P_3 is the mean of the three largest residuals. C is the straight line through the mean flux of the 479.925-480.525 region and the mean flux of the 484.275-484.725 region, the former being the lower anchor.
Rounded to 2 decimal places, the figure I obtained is 0.50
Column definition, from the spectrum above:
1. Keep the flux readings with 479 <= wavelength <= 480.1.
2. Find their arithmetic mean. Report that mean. 13.72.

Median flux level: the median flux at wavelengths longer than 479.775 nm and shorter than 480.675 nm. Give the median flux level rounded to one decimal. 13.4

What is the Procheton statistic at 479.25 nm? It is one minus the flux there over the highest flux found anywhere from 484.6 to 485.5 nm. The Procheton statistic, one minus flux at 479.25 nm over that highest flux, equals 0.14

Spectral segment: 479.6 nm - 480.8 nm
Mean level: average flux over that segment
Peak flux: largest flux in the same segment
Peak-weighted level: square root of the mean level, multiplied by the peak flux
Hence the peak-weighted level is 54.1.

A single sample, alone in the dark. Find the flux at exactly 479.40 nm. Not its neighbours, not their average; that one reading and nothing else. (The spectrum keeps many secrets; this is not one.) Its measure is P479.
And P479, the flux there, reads 13.34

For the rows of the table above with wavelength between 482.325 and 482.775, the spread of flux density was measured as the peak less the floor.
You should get 4.2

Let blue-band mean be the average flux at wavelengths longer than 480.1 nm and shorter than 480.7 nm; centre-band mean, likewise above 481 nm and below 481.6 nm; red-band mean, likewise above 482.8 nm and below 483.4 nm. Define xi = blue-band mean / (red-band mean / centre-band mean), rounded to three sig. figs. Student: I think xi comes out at 14.3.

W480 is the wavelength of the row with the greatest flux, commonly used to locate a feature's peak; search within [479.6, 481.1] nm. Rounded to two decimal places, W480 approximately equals 480.00 nm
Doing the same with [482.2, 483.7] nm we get 483.00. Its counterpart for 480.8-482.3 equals 481.35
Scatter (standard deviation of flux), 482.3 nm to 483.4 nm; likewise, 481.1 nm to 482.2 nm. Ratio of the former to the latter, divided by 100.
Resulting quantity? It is 0.026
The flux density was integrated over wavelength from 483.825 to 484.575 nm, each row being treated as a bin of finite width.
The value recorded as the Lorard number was 8.7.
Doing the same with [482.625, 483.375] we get 9.6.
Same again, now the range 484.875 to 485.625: 9.7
